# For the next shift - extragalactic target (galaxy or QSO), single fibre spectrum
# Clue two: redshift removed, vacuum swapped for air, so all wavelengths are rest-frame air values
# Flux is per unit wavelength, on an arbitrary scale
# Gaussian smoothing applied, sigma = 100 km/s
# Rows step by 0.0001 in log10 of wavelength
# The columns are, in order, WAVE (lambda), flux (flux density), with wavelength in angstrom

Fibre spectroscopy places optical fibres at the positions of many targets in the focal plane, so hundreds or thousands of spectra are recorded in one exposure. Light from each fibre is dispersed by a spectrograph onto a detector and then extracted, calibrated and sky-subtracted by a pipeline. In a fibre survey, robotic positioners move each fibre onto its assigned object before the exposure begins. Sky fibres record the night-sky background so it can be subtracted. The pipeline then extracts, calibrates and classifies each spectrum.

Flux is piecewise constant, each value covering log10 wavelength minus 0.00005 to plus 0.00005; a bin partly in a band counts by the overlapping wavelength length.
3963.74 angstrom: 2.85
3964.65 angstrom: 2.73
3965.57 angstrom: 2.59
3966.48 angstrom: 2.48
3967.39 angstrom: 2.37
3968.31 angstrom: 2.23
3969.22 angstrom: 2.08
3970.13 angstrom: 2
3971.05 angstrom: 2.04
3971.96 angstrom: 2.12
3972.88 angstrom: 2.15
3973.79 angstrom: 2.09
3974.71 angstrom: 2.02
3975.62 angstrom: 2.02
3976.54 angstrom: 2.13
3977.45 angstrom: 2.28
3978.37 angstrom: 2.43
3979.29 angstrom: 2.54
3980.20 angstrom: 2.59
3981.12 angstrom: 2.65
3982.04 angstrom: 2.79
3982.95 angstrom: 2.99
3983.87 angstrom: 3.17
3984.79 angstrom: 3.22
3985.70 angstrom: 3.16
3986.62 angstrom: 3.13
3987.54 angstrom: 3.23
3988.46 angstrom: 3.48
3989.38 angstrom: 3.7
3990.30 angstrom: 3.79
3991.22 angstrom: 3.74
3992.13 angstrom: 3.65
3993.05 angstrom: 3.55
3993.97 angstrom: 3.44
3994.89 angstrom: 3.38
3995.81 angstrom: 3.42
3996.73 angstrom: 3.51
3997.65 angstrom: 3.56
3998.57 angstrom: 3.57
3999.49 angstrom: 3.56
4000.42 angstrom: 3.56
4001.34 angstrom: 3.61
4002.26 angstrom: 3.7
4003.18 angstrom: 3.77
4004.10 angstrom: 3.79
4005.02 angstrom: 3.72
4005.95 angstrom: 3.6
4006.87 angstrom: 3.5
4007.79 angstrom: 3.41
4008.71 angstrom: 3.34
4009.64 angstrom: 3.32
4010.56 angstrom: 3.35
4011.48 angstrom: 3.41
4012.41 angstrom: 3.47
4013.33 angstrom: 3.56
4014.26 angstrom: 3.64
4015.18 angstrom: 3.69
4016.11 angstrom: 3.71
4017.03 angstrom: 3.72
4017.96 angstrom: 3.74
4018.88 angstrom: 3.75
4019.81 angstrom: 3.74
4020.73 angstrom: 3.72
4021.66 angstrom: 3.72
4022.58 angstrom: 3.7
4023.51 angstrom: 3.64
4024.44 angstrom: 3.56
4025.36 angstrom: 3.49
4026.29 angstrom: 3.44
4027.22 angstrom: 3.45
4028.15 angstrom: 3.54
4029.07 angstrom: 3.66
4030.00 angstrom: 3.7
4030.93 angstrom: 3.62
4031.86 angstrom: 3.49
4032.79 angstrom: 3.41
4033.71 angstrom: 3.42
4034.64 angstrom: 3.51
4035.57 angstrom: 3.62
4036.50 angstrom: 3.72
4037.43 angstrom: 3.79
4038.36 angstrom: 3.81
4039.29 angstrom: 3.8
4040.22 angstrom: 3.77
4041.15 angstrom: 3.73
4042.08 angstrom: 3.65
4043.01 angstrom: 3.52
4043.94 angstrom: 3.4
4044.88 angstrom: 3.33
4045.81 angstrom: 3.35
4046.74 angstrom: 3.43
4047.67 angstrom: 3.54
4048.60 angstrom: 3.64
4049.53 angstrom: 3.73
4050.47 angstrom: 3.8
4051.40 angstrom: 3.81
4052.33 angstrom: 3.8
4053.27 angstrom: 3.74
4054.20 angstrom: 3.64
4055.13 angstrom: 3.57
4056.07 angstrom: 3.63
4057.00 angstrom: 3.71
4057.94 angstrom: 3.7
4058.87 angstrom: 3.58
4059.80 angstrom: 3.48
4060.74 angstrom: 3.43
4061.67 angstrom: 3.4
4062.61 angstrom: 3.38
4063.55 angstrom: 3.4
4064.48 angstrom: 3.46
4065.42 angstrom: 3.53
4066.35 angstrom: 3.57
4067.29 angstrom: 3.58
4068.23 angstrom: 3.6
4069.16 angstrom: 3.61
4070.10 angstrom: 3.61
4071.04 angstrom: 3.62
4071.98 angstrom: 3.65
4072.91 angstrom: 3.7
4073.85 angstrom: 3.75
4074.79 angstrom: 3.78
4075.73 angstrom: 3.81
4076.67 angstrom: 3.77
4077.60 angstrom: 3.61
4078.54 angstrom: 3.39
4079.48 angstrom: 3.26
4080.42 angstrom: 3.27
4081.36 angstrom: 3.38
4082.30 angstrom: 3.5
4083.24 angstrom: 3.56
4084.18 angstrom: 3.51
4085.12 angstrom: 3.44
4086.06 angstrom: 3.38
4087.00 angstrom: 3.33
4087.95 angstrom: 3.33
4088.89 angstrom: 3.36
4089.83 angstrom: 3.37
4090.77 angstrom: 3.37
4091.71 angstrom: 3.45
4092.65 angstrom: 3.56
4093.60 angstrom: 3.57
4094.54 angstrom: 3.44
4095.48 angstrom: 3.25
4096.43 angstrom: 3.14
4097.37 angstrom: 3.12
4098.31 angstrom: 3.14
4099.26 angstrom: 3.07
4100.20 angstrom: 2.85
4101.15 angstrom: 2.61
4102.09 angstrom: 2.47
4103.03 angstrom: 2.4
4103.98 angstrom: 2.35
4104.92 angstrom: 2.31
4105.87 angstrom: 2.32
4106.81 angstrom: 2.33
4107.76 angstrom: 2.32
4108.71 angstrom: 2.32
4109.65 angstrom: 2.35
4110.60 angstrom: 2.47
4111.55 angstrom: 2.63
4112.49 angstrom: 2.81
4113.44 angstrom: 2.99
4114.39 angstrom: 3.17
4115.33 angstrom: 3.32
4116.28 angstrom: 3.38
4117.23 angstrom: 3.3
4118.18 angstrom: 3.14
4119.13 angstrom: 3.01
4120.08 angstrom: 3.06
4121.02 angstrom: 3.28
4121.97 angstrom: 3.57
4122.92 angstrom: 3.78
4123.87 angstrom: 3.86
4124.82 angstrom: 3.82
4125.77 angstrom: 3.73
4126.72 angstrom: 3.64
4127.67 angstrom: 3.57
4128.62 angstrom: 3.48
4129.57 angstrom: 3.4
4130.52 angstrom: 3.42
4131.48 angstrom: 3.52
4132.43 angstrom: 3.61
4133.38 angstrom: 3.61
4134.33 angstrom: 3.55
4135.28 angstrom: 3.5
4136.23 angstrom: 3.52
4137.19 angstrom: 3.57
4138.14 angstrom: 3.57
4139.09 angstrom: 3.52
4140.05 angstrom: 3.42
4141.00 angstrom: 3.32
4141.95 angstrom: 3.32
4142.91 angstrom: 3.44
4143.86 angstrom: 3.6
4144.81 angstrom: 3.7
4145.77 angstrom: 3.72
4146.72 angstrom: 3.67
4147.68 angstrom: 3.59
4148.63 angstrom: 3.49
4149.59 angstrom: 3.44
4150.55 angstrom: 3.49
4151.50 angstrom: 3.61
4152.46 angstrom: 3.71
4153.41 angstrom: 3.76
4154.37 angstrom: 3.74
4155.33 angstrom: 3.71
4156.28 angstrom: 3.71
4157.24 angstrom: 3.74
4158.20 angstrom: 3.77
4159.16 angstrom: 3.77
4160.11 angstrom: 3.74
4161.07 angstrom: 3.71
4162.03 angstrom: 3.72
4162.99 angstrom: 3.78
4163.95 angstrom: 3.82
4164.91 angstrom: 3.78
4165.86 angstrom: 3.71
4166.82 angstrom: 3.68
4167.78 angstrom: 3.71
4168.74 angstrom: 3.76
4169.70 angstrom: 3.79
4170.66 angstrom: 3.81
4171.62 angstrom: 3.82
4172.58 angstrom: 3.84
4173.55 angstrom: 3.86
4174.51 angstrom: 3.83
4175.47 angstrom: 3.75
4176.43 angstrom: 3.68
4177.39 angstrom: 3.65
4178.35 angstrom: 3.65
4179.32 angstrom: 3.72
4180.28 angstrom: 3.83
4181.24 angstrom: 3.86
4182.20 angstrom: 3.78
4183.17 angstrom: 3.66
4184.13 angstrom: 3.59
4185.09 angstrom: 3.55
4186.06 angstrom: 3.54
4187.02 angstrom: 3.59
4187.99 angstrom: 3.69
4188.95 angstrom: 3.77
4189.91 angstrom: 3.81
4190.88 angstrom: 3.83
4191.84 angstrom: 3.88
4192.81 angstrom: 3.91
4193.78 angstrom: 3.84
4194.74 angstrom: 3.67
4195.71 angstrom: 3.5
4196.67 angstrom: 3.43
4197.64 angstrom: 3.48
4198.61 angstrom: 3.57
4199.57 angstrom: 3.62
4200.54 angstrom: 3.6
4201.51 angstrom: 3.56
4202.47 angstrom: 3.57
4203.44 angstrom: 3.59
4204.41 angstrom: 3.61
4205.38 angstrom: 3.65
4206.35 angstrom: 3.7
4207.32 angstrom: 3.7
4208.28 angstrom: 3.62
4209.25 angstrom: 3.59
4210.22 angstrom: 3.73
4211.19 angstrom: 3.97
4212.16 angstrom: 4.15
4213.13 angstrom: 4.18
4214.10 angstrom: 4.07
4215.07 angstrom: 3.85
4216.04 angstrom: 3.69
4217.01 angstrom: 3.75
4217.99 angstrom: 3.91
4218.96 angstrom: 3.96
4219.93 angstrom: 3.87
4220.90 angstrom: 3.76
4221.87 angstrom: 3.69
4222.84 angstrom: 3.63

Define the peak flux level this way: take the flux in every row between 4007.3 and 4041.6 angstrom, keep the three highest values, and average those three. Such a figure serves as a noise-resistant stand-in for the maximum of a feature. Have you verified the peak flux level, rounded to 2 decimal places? 3.80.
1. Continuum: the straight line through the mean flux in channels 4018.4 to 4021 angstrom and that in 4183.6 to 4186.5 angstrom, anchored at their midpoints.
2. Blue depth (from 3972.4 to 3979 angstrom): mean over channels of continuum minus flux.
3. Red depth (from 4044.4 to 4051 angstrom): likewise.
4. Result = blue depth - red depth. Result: 1.5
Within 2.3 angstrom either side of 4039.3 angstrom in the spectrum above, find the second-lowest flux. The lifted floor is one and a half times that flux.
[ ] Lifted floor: 5.7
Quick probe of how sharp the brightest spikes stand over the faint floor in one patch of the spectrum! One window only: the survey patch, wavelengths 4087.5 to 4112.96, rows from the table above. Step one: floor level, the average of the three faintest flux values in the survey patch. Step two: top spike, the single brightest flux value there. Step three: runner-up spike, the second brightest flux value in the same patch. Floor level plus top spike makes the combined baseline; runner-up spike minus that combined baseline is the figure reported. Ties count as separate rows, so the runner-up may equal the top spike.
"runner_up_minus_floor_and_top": -2.3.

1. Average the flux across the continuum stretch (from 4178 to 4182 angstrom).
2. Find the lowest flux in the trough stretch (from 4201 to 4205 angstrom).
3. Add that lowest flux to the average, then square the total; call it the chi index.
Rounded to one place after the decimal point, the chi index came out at 53.7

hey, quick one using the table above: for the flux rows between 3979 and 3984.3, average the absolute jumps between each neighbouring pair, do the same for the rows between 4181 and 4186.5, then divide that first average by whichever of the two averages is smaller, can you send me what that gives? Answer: 2.0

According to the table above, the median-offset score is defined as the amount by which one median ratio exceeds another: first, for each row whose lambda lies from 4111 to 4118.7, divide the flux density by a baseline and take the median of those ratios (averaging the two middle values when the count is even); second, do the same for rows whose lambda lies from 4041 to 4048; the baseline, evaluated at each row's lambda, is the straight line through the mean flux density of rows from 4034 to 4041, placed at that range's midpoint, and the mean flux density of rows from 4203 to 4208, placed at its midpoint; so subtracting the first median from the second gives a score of 0.08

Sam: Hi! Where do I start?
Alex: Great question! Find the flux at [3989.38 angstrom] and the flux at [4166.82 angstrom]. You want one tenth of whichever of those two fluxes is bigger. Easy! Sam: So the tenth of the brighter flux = 0.370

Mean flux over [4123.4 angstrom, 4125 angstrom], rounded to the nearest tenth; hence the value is 3.8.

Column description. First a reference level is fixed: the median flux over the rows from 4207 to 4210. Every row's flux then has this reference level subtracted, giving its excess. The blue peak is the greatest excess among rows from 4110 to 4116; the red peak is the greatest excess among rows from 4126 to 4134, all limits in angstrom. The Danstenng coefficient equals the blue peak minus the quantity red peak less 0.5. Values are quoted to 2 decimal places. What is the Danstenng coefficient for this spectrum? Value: 0.18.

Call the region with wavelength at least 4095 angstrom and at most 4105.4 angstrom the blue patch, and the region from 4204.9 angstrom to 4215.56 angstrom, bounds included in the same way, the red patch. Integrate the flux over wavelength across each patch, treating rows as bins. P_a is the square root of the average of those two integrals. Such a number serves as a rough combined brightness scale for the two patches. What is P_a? 5.91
